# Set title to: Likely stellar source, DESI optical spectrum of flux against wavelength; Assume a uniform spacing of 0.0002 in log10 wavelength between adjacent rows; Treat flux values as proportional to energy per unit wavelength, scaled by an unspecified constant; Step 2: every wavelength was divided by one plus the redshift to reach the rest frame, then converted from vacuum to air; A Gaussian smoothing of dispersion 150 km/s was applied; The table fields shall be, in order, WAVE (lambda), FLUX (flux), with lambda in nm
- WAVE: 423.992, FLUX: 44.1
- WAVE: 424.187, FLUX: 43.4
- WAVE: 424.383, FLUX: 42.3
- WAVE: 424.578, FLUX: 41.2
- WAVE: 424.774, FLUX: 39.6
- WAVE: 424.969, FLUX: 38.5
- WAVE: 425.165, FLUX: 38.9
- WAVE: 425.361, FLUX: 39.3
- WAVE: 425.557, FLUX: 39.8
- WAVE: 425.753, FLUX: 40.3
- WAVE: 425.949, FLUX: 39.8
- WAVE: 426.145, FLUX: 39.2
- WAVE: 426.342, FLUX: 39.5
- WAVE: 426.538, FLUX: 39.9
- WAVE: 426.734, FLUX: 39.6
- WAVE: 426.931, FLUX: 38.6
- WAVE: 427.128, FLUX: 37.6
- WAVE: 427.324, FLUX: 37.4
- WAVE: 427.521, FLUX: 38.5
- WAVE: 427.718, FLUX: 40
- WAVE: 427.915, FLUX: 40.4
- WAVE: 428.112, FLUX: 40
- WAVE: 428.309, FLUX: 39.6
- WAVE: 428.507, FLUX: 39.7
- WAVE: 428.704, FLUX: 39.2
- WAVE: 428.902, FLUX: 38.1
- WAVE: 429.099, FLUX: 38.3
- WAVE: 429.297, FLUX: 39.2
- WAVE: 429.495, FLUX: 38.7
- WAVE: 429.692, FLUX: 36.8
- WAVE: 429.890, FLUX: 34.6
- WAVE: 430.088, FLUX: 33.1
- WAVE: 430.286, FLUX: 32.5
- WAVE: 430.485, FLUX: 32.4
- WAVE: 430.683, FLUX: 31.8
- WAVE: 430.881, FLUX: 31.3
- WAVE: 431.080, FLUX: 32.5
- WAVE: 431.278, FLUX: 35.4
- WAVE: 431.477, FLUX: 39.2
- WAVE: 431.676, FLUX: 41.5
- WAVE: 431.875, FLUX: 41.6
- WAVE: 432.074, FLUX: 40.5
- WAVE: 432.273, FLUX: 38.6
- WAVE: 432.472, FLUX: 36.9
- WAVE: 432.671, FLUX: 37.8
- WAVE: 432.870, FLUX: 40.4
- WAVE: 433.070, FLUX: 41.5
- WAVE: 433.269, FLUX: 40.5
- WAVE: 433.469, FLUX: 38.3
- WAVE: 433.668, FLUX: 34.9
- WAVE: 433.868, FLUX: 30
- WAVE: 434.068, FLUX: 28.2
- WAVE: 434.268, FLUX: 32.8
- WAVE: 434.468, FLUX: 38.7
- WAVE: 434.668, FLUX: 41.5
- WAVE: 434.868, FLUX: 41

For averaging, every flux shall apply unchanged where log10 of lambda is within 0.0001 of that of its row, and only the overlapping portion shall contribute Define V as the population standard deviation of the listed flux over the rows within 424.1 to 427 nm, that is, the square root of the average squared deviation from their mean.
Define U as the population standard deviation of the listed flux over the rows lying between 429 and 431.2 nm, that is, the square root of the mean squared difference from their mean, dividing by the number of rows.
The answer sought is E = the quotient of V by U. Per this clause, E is 0.5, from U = 2.9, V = 1.3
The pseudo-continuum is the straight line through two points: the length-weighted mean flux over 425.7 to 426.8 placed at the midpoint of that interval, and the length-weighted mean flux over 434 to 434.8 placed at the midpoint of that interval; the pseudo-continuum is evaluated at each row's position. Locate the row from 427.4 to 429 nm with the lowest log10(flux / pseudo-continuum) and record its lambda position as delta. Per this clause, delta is 427.521 nm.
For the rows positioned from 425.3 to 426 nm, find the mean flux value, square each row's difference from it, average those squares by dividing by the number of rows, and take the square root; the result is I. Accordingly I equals 0.4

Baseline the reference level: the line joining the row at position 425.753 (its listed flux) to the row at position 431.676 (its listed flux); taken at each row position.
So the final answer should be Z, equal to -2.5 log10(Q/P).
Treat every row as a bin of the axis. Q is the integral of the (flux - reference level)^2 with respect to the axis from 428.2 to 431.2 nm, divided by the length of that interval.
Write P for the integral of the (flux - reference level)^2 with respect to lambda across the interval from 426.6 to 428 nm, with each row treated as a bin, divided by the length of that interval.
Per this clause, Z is -2.4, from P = 4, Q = 39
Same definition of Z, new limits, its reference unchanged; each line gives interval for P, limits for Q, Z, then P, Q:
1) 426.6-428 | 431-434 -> -2.0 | 4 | 27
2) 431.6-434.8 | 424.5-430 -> 2.1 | 34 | 5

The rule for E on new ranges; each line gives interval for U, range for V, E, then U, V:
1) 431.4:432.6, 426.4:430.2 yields 1.1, 1.7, 1.8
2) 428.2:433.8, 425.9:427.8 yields 0.3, 3.2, 0.9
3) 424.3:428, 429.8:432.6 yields 3.2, 1.1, 3.7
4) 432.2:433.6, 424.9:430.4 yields 1.3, 1.5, 2.0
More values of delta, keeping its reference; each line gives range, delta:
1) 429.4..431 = 430.881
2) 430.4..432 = 430.881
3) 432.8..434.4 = 434.068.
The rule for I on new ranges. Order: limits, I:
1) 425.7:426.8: 0.3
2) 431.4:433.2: 1.6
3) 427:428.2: 1.2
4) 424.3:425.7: 1.2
